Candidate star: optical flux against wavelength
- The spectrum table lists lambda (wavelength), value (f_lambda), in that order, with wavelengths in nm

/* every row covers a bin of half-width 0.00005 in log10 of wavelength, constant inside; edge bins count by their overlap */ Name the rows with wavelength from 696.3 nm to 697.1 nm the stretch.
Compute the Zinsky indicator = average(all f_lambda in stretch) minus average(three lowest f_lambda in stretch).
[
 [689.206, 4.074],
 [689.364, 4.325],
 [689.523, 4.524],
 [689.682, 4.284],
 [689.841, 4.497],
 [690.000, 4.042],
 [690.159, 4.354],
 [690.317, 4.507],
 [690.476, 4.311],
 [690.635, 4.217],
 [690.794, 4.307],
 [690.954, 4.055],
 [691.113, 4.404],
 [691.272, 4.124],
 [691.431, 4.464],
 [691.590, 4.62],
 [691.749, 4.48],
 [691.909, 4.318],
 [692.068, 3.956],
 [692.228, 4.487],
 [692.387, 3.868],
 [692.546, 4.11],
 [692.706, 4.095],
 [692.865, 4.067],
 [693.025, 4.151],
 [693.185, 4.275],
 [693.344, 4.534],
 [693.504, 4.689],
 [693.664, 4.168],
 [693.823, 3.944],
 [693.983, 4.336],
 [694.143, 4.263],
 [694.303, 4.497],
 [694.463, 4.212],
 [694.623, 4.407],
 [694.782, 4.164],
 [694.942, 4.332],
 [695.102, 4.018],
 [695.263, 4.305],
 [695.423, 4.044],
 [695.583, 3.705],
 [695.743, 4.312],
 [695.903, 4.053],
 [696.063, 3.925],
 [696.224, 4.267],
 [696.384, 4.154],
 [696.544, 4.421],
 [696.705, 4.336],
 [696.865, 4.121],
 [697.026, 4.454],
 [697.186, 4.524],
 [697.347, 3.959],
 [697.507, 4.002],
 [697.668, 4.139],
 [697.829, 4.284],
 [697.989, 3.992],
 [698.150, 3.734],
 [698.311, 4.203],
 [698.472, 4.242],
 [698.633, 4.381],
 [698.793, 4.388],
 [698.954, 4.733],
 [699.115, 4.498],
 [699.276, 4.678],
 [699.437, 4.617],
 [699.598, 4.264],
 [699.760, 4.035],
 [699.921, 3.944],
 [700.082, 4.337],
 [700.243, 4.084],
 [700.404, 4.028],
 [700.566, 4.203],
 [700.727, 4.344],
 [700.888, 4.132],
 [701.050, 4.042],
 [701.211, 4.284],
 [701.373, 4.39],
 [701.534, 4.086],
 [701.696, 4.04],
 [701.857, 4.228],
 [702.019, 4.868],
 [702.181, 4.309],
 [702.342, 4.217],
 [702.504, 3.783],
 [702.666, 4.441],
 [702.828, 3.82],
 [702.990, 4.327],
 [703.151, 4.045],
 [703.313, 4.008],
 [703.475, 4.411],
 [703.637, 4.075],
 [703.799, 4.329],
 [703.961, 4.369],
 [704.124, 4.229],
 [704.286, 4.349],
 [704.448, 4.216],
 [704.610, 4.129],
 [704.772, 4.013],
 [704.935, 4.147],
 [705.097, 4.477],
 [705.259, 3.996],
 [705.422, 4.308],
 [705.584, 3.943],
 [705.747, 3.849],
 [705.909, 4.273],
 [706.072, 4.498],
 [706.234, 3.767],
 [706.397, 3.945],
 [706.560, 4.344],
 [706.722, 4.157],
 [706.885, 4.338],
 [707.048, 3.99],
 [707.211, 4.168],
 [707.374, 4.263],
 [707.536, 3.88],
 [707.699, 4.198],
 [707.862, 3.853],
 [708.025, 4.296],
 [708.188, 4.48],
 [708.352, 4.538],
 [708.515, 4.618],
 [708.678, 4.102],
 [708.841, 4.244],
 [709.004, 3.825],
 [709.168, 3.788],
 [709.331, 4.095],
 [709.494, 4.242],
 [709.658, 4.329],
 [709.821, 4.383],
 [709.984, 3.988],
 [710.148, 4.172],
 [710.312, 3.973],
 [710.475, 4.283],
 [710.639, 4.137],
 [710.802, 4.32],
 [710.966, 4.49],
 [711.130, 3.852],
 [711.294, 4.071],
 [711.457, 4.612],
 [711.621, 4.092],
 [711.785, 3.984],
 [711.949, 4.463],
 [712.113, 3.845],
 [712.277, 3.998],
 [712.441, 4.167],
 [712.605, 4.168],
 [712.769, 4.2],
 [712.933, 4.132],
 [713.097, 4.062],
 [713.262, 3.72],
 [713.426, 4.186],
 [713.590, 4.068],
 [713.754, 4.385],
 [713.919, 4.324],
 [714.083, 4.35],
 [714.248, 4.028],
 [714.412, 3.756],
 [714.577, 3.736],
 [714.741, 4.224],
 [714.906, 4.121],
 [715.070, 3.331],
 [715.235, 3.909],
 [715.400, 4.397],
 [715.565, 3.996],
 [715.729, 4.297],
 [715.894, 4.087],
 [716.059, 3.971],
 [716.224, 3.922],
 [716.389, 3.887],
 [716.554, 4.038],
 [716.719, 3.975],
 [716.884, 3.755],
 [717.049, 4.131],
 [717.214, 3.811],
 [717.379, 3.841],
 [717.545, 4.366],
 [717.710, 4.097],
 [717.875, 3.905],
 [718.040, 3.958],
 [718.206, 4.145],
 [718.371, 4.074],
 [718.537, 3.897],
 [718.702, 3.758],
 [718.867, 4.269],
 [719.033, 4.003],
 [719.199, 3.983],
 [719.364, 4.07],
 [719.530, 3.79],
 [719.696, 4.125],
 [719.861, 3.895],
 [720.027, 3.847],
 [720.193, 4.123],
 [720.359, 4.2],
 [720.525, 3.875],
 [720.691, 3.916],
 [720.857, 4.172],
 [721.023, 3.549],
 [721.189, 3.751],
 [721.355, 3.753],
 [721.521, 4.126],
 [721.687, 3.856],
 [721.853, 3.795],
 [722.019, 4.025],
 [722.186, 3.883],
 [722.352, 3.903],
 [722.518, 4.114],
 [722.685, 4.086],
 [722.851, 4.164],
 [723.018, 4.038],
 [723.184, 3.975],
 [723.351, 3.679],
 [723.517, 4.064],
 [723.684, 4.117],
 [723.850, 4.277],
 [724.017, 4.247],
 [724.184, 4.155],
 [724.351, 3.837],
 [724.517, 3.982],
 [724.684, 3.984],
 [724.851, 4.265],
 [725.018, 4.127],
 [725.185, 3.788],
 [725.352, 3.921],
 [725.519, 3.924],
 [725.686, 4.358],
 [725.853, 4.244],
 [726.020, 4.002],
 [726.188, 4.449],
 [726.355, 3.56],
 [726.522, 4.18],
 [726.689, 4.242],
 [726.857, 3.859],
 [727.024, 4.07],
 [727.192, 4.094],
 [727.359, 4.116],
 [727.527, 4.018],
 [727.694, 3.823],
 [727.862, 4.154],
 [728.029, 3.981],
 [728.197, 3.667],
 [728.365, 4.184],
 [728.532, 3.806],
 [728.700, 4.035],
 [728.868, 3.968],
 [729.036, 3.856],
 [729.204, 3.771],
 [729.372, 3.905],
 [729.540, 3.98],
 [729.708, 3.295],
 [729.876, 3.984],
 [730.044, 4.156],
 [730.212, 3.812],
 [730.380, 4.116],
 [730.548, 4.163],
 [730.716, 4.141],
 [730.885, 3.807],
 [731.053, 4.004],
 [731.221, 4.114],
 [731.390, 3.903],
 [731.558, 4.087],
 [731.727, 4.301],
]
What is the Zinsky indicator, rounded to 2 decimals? 0.09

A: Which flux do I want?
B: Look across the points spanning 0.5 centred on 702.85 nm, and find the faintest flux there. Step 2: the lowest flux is 3.82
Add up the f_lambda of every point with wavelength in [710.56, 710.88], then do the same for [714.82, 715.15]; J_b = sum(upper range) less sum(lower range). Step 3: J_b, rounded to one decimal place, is -1.0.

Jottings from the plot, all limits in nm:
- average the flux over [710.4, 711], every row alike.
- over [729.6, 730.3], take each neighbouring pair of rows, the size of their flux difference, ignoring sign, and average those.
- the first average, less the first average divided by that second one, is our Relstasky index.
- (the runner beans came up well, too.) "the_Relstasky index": -6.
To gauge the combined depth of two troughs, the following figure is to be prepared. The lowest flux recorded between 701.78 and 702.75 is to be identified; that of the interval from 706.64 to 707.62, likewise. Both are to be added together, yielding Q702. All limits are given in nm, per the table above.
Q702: 7.66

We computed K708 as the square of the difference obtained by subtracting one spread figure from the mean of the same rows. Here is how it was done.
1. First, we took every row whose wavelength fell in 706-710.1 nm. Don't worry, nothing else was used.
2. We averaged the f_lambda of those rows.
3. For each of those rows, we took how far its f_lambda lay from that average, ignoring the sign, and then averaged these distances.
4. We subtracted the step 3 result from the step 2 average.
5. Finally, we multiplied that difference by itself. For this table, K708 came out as 15.8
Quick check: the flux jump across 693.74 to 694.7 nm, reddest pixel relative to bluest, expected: 0.46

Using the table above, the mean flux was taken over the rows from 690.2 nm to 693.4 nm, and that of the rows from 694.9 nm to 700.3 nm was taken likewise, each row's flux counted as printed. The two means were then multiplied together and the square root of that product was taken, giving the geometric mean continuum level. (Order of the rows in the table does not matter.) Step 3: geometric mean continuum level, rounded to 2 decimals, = 4.24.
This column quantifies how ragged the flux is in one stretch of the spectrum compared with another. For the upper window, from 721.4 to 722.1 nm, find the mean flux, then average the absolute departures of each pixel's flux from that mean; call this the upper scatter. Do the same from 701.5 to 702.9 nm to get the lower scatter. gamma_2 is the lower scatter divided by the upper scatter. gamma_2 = 1.90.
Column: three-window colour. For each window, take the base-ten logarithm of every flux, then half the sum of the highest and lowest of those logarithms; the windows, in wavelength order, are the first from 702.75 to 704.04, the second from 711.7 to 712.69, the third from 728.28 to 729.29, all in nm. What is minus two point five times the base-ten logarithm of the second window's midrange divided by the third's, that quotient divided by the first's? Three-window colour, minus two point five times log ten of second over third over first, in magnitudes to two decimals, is -0.56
